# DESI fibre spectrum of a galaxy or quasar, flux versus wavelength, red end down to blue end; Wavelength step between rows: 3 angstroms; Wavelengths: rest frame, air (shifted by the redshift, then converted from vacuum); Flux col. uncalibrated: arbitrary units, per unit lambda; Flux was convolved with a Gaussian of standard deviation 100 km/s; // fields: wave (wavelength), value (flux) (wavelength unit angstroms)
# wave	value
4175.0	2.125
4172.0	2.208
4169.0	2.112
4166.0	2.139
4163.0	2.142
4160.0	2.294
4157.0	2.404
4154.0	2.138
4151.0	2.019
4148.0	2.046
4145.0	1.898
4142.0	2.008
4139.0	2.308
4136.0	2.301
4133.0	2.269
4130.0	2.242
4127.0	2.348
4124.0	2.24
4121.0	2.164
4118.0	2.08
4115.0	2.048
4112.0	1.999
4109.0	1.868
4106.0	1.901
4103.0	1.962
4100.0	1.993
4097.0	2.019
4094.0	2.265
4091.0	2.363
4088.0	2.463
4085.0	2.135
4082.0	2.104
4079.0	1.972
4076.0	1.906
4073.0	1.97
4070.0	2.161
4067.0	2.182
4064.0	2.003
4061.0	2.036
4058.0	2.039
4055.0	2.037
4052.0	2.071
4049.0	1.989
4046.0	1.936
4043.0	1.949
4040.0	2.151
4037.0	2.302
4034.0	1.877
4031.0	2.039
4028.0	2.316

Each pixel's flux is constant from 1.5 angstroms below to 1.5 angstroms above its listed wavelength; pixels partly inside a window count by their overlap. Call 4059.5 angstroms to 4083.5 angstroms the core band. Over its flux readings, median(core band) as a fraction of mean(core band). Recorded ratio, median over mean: 0.989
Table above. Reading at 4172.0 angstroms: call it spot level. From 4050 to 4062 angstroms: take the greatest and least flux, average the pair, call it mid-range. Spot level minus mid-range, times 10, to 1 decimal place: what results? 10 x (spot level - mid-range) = 1.5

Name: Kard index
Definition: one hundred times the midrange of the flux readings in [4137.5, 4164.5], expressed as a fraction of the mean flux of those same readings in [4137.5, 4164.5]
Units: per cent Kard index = 101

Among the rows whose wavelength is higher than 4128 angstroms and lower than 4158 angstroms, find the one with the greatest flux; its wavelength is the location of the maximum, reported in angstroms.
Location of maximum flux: 4157.0 angstroms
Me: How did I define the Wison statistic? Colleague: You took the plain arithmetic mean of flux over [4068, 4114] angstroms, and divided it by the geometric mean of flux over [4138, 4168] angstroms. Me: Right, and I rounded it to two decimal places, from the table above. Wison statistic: 0.97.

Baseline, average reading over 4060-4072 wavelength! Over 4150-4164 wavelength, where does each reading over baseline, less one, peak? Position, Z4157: 4157.0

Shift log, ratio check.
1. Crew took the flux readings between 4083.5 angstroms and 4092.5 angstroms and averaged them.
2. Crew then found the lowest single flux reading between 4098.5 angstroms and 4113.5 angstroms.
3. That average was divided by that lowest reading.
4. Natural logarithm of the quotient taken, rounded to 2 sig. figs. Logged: 0.22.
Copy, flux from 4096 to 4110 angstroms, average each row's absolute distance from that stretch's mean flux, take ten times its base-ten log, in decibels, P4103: -12.9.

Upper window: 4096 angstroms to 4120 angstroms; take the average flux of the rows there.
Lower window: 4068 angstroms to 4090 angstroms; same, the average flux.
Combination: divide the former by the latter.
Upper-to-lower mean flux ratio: 0.94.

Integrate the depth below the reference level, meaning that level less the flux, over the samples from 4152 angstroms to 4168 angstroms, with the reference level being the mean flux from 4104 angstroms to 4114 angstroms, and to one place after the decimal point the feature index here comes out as -4.5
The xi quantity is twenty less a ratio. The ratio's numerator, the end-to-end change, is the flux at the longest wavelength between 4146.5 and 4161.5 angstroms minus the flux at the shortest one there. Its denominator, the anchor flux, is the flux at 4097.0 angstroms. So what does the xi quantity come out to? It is 19.9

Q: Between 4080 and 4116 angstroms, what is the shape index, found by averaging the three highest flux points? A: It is 2.36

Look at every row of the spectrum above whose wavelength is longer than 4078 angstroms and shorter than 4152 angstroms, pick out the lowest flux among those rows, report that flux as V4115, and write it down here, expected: 1.868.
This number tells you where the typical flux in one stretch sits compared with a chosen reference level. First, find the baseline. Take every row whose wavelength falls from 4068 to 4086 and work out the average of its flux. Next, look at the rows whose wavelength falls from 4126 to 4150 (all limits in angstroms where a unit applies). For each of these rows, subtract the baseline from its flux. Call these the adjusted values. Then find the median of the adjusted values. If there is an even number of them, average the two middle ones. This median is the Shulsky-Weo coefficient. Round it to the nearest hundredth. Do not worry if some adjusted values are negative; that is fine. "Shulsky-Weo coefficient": 0.21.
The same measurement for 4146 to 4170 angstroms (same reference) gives 0.10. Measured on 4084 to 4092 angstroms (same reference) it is 0.32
